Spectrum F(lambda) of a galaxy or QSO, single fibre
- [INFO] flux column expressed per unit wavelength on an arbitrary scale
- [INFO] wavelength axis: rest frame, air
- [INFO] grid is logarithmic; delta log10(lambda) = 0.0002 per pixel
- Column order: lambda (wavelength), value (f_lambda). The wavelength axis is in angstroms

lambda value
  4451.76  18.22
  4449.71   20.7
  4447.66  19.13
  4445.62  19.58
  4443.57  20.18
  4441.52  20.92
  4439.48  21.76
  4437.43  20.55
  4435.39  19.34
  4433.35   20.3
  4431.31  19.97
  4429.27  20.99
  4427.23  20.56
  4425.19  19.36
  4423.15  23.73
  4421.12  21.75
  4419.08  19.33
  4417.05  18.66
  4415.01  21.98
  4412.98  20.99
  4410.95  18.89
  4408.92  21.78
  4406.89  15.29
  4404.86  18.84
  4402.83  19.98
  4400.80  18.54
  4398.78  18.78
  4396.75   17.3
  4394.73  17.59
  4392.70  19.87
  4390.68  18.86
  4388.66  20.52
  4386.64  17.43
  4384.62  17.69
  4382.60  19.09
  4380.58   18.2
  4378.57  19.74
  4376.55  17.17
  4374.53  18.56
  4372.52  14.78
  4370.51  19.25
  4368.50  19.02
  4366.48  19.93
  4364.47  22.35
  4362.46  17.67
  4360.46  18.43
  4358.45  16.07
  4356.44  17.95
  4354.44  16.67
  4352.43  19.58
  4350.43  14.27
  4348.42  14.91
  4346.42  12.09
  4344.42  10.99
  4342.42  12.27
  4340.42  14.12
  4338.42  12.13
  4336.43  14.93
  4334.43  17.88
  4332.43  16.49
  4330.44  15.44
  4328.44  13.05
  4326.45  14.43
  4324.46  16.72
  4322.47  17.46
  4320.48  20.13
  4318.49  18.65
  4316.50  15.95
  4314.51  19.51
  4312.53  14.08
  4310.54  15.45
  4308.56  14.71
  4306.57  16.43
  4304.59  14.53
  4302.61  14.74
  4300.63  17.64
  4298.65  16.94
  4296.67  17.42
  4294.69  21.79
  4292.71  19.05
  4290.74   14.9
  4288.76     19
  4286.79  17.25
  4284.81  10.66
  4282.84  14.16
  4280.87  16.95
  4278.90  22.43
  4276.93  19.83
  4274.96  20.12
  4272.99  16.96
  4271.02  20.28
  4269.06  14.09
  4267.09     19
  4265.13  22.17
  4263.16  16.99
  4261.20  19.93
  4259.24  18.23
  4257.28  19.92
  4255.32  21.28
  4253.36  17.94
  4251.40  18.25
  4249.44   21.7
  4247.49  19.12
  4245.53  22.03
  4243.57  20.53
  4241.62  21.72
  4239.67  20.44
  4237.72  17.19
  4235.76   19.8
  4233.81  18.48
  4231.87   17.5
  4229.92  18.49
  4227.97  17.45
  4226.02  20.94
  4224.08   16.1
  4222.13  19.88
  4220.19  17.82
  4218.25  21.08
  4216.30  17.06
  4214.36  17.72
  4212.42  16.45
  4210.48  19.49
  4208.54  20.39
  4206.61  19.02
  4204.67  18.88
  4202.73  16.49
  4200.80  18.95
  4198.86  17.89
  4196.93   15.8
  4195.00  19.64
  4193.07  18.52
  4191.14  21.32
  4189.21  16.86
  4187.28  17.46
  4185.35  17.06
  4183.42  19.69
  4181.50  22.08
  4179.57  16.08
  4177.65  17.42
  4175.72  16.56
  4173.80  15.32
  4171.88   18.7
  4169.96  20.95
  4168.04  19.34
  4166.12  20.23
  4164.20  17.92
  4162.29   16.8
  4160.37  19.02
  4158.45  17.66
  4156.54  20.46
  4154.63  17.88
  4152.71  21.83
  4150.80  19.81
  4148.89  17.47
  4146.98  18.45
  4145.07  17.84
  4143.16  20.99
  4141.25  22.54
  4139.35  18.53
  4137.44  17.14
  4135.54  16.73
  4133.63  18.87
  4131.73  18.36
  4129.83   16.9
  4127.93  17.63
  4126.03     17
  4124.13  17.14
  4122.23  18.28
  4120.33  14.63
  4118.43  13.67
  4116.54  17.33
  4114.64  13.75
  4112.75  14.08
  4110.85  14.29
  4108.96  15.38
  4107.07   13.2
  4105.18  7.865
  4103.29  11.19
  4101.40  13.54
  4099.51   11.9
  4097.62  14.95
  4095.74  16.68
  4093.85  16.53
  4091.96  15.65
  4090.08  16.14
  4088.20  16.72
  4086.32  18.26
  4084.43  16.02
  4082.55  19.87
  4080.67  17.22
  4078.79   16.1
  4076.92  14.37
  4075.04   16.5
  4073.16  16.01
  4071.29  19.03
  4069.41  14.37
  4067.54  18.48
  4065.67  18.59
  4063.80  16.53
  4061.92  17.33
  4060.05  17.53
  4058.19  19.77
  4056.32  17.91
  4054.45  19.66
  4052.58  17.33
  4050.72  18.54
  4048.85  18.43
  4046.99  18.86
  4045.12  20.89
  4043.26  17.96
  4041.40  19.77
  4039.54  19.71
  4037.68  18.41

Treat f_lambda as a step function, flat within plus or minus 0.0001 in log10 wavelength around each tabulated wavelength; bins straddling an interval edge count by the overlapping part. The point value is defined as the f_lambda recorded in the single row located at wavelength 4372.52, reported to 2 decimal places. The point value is 14.78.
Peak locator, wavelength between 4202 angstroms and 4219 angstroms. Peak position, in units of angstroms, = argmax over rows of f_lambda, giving 4218.25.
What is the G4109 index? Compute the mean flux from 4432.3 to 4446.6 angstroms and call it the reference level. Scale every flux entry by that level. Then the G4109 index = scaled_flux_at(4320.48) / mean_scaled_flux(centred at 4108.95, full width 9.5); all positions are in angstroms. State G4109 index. 1.6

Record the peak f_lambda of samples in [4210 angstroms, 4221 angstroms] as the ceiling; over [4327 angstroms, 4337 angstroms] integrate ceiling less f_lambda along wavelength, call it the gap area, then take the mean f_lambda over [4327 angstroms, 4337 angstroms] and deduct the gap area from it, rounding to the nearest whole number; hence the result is -40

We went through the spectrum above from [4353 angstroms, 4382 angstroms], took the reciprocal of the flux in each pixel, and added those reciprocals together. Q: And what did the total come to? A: 0.774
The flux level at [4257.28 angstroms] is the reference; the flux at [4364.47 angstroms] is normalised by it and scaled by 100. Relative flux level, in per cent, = 112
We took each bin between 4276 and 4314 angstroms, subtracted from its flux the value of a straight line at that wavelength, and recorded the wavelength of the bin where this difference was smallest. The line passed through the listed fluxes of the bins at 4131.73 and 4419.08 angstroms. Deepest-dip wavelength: 4284.81 angstroms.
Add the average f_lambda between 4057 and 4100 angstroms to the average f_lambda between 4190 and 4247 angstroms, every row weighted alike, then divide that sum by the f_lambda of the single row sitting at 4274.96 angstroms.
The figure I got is 1.77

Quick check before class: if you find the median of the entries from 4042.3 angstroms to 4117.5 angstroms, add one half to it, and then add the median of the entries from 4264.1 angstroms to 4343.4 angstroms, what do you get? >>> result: 33.9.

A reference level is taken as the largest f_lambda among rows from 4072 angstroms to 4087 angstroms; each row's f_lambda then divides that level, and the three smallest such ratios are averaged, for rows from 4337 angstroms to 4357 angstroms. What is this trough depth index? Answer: 1.10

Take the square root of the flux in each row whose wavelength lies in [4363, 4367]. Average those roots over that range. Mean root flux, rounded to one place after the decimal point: 4.6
